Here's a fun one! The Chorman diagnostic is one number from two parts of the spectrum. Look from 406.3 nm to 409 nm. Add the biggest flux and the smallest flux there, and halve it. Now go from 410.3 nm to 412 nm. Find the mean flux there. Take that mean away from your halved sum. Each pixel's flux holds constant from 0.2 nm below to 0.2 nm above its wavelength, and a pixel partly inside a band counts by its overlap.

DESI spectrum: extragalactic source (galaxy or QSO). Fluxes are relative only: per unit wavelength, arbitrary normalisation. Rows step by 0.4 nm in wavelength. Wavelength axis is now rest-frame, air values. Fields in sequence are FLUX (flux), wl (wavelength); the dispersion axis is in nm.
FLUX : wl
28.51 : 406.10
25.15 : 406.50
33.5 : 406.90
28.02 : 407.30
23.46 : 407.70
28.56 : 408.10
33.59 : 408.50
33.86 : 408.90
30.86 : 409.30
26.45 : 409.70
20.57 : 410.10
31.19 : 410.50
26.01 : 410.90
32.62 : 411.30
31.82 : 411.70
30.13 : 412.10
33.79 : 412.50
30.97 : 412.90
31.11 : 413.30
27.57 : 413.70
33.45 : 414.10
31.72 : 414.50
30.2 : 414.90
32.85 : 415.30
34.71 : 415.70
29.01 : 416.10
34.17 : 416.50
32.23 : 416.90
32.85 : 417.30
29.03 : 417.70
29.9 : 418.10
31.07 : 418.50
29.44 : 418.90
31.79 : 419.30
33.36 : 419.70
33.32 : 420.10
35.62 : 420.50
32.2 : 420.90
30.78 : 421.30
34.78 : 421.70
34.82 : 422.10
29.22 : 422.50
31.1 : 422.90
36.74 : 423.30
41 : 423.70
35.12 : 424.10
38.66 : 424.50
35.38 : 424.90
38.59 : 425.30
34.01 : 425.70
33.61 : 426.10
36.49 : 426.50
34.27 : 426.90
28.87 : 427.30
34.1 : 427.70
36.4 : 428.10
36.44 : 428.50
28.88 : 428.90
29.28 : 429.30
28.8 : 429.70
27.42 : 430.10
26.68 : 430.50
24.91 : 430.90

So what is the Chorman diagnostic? -2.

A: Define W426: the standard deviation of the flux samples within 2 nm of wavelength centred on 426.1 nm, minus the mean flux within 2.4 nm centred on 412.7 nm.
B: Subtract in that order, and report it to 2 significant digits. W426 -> -29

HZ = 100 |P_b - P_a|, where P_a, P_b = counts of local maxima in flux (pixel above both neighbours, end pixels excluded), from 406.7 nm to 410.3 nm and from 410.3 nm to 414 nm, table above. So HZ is 200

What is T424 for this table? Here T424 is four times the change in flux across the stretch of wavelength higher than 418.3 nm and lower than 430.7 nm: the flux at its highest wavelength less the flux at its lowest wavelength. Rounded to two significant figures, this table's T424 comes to -18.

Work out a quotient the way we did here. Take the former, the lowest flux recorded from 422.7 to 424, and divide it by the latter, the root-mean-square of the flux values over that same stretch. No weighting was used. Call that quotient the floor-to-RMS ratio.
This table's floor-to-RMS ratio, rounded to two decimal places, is 0.85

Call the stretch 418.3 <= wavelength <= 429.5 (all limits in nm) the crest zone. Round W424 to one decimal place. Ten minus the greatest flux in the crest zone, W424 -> -31.0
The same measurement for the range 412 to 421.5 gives -25.6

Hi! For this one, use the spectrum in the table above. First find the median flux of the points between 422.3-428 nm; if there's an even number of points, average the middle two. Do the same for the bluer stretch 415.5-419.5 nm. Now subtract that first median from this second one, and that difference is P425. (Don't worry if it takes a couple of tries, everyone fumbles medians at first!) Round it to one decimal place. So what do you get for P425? -3.3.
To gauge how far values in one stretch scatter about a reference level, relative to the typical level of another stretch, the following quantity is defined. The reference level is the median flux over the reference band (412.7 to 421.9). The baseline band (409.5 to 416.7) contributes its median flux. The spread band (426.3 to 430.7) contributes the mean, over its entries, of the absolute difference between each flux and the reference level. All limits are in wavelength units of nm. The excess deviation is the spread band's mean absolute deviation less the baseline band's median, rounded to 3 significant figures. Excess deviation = -27.6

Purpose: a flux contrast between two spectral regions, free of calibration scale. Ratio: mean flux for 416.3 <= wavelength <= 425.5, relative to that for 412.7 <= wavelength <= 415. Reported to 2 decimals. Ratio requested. 1.09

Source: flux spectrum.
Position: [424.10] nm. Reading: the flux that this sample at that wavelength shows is 35.12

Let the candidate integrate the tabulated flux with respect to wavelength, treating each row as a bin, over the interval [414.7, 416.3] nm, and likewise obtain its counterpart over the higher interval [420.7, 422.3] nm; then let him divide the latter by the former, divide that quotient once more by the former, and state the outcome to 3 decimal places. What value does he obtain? 0.021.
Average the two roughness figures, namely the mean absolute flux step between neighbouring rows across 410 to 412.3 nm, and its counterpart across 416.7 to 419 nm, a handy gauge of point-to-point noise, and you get 3.3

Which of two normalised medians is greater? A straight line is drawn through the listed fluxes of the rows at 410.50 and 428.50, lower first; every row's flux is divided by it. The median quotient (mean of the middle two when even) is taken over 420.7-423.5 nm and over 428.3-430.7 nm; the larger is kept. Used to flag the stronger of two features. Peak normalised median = 0.94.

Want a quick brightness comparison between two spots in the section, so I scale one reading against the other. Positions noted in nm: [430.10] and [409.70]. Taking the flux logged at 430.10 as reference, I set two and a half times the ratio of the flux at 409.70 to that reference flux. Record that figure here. 2.41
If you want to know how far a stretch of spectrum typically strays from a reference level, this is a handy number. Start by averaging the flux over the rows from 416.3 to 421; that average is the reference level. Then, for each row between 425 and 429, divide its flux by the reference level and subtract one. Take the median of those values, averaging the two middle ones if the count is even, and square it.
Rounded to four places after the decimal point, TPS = 0.0043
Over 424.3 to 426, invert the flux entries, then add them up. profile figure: 0.109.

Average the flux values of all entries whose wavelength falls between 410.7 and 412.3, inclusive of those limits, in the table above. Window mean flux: 30.1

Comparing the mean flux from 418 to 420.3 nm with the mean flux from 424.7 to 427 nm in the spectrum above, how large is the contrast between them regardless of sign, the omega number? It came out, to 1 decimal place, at 3.9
